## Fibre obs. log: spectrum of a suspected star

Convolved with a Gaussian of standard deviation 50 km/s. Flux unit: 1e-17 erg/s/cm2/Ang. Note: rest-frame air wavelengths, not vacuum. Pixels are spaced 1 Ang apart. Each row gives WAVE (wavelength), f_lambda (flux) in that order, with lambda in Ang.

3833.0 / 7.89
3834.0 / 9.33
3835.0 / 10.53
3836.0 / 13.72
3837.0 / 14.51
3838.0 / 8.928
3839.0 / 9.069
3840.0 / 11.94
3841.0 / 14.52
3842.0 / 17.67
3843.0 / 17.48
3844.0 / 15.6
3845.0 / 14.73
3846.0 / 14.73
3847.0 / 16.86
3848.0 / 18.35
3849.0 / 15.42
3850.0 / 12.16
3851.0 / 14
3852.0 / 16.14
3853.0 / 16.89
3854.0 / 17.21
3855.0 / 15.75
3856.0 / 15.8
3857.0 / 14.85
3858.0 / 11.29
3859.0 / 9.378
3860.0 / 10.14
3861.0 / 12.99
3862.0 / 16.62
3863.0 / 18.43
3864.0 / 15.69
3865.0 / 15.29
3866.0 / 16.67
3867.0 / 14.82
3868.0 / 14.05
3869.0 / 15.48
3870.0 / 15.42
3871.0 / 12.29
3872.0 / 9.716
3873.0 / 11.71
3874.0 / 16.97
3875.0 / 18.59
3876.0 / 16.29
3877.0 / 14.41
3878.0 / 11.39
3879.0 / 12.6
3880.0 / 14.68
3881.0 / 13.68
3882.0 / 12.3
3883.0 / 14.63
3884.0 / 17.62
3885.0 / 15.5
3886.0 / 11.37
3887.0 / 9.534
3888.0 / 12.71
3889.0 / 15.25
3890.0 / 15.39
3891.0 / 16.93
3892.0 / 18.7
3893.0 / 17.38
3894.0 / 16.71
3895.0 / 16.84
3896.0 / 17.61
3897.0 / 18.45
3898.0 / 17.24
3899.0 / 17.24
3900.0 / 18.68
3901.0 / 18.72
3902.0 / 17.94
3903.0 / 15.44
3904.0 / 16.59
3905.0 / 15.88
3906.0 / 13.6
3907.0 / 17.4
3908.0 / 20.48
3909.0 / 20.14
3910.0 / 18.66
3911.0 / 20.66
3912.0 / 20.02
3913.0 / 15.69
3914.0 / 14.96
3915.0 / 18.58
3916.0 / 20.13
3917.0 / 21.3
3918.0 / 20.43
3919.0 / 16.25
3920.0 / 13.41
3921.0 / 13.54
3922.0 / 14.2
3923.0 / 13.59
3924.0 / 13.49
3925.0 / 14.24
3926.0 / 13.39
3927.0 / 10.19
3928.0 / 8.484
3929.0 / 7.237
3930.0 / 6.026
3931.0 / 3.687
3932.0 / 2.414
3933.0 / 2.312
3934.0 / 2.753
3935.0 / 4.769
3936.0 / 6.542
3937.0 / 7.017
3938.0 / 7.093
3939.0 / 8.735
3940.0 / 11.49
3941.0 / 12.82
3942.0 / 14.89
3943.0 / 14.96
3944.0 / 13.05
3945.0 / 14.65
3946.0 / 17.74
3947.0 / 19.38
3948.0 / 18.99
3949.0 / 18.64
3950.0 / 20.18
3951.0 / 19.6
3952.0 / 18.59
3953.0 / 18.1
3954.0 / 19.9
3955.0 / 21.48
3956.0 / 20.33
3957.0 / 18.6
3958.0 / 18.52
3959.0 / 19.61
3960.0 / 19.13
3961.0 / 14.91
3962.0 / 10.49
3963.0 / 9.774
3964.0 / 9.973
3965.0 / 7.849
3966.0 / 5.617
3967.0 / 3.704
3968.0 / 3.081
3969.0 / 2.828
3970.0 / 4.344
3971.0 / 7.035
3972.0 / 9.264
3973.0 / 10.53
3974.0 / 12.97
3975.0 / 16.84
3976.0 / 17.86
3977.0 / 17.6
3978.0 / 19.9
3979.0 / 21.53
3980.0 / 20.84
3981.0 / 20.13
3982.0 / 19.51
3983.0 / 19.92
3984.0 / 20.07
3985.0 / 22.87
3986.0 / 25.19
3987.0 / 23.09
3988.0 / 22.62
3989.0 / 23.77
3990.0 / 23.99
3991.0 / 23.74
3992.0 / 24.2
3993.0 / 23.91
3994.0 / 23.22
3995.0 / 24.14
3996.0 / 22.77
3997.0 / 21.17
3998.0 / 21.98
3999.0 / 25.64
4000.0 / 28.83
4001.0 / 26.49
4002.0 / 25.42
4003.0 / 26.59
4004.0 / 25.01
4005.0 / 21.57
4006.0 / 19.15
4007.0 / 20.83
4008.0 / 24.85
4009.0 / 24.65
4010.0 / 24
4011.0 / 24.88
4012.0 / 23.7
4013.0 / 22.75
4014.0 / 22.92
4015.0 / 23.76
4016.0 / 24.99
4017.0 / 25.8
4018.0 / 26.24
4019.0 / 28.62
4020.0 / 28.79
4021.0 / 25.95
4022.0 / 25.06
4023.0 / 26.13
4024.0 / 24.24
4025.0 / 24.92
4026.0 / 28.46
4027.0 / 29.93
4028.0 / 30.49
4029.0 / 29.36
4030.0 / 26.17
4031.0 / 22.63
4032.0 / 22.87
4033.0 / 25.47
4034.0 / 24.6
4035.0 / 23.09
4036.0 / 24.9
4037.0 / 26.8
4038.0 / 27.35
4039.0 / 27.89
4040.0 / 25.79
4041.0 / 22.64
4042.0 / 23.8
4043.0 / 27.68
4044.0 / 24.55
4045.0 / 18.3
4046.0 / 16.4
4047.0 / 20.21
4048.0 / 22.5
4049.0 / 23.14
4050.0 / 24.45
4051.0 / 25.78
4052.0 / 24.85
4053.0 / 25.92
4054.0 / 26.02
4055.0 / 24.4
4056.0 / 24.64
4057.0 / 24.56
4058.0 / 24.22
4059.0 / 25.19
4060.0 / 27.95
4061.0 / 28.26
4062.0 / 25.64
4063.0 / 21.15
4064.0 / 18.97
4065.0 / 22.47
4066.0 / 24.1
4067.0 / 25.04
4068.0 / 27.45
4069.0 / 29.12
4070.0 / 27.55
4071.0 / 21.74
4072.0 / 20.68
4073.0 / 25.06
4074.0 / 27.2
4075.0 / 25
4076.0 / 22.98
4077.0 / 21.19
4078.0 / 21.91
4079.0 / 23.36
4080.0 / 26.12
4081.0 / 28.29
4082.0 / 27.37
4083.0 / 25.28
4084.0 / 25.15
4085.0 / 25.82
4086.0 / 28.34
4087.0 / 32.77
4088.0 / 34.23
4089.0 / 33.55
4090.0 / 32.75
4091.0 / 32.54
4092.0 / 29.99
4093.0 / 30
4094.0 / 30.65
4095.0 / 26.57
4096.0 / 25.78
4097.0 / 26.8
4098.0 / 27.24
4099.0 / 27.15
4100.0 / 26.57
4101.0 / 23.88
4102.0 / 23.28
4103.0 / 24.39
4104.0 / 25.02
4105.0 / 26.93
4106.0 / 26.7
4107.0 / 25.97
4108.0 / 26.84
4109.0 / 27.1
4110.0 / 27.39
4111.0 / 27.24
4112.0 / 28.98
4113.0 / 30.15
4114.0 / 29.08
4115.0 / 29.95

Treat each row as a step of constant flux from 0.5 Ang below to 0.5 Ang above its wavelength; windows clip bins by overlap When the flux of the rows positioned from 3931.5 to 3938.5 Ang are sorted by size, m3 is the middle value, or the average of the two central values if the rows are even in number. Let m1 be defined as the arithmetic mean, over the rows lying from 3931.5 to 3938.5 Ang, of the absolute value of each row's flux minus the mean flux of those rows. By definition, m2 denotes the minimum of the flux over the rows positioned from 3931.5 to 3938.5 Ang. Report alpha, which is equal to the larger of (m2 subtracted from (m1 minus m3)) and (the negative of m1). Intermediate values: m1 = 1.89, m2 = 2.312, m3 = 5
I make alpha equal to -1.9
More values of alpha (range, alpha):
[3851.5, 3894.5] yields -2.1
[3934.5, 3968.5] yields -5.0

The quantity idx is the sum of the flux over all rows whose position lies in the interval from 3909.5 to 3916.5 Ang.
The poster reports 129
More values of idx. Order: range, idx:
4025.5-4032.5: 190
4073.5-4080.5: 168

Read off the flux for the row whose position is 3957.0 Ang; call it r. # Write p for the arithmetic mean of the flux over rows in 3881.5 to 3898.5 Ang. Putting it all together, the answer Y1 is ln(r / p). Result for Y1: 0.18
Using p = 15.5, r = 18.6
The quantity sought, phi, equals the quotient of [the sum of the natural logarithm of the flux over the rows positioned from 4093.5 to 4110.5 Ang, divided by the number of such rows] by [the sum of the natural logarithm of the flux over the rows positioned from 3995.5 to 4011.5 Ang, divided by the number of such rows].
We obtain 1.03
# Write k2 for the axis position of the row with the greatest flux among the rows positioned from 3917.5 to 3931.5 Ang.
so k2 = 3918.0 Ang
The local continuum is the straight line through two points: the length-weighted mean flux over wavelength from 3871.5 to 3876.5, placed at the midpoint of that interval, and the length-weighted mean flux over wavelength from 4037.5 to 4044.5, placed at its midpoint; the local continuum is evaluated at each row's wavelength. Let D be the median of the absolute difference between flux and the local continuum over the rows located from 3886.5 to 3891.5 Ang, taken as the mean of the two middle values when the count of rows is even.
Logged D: 1.2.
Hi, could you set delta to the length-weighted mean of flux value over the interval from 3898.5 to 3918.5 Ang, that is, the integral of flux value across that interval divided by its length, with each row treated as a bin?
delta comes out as 18.1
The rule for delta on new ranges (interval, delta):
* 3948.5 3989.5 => 16.0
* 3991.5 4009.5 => 23.9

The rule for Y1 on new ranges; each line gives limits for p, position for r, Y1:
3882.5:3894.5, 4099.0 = 0.58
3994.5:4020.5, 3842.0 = -0.32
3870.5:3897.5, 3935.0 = -1.13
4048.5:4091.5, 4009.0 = -0.05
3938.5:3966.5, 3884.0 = 0.12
